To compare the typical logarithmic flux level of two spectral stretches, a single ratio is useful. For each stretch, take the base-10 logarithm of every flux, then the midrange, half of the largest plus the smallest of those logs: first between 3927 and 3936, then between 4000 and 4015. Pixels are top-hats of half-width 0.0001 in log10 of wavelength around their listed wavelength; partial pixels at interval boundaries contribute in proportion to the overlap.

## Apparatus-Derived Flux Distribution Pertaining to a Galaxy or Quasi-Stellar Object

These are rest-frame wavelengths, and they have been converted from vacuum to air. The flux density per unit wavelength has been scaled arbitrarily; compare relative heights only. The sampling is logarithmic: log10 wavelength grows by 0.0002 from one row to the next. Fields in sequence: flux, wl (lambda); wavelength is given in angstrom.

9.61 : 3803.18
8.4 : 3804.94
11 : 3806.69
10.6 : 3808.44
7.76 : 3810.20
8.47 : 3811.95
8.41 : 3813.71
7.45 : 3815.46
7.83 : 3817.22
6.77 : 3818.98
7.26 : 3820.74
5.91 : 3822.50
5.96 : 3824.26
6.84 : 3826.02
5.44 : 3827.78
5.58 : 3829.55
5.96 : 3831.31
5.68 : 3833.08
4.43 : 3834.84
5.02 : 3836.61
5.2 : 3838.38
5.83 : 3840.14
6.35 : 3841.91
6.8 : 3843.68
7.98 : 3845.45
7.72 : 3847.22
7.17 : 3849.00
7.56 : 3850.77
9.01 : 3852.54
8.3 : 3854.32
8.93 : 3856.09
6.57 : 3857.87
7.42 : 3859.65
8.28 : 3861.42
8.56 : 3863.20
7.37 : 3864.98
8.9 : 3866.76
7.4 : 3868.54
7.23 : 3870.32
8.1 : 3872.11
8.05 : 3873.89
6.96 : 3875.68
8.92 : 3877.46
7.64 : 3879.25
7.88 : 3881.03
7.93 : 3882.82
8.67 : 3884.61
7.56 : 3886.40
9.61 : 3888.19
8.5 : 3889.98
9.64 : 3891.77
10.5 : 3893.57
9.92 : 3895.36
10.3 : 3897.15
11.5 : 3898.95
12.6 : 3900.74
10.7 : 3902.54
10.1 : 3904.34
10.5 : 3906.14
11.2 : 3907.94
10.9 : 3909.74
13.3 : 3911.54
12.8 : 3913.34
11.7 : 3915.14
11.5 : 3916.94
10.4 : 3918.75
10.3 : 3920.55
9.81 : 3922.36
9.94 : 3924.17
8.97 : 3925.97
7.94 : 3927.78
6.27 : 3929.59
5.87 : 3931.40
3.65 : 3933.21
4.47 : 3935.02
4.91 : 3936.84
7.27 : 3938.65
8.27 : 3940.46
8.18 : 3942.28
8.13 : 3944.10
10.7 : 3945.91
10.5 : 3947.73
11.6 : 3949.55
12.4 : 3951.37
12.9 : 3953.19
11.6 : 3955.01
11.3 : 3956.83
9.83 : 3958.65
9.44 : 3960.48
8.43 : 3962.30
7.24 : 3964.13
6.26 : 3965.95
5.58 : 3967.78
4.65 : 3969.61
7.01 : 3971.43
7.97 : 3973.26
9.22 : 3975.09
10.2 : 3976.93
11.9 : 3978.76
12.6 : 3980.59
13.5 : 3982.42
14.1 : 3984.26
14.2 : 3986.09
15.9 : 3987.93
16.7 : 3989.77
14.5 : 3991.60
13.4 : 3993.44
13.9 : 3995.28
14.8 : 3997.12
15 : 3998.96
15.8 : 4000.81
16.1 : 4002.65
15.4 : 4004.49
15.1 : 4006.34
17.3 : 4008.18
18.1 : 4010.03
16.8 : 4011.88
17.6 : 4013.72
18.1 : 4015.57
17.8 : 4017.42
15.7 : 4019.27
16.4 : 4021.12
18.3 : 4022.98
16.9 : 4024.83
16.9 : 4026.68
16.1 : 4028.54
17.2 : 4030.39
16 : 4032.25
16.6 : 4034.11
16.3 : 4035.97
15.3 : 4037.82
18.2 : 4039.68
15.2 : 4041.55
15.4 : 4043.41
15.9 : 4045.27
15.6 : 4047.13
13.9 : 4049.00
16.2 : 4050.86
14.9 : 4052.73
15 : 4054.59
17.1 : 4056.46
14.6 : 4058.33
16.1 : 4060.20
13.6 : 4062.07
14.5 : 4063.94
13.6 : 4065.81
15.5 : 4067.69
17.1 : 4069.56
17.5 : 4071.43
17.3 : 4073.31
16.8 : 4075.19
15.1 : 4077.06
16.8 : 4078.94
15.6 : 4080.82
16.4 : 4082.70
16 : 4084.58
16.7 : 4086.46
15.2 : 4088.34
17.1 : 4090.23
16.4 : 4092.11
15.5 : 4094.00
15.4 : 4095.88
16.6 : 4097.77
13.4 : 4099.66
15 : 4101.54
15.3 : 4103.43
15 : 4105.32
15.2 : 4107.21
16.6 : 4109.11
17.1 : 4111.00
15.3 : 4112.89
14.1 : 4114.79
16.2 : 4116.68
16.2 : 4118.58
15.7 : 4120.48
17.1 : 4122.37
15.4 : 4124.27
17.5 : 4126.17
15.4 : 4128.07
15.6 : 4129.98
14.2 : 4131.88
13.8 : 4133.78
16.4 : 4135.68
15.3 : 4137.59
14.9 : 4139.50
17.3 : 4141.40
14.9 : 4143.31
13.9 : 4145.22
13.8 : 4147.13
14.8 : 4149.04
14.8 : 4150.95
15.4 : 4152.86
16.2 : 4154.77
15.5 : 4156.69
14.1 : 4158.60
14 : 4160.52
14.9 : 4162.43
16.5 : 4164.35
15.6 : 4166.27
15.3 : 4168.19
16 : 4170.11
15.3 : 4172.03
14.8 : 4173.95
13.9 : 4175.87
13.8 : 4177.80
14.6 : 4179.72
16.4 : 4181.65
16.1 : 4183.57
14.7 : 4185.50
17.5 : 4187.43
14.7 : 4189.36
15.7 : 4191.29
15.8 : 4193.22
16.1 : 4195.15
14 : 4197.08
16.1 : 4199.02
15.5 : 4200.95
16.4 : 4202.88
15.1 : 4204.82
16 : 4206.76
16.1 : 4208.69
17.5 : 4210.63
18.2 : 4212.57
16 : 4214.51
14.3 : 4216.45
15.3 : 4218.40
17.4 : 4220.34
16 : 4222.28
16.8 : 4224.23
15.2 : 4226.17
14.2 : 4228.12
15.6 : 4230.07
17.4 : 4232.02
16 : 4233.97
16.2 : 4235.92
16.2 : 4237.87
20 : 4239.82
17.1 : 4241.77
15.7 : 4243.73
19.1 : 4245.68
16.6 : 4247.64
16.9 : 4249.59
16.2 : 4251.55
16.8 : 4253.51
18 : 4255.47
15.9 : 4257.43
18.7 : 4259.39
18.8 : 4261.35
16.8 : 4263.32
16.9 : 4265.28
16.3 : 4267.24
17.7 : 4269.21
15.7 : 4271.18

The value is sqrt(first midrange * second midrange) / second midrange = 0.775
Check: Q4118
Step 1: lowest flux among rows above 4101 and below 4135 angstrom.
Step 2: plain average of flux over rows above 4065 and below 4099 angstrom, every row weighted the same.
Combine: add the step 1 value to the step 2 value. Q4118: 30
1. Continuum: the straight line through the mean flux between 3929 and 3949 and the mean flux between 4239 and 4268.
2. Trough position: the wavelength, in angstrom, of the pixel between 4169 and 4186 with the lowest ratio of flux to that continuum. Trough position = 4177.80 angstrom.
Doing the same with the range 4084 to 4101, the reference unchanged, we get 4099.66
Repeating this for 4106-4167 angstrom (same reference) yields 4160.52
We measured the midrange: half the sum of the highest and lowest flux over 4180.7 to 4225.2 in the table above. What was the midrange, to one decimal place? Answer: 16.1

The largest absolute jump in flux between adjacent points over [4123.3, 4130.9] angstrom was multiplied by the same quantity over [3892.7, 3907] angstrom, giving 4.0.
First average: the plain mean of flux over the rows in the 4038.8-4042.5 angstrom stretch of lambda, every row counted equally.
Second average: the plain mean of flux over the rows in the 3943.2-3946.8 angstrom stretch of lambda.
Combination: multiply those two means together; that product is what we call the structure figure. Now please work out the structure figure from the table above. 157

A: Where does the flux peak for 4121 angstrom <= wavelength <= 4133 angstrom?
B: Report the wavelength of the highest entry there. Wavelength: 4126.17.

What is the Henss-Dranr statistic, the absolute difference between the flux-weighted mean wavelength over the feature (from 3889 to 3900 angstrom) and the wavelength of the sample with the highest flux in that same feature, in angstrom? 4.2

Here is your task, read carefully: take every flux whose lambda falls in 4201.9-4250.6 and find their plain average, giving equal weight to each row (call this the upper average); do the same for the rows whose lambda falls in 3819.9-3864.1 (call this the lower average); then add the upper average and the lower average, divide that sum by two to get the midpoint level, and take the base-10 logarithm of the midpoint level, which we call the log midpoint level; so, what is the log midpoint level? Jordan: 1.07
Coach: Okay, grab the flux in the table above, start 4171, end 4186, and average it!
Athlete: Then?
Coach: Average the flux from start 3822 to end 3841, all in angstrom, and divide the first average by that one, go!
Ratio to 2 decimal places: 2.66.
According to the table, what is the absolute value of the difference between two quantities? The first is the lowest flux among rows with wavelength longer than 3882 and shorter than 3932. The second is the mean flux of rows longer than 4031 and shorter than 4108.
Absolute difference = 10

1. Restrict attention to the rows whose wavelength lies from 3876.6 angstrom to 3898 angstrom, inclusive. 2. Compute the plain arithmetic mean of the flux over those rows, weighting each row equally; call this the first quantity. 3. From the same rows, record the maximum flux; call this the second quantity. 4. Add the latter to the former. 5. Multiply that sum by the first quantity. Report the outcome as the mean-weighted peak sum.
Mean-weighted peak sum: 173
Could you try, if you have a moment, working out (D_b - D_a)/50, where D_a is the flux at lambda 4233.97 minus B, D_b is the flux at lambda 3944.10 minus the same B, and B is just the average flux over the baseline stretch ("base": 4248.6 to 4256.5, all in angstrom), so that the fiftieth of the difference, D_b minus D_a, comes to -0.157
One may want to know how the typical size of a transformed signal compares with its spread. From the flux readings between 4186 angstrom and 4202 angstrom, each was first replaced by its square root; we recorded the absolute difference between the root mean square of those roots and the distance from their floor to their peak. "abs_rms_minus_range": 3.52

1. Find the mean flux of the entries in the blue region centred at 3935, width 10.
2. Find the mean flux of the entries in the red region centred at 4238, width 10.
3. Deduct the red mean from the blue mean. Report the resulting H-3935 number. -12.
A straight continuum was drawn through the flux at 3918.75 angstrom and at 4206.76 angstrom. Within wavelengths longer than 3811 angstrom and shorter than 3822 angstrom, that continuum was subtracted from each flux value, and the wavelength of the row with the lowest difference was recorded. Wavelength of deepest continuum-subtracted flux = 3818.98 angstrom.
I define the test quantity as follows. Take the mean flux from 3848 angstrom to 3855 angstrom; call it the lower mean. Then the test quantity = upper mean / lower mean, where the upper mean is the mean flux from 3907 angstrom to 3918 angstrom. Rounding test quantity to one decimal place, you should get 1.5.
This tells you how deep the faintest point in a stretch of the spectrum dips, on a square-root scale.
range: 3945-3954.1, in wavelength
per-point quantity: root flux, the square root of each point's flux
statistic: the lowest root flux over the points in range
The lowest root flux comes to 3.2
